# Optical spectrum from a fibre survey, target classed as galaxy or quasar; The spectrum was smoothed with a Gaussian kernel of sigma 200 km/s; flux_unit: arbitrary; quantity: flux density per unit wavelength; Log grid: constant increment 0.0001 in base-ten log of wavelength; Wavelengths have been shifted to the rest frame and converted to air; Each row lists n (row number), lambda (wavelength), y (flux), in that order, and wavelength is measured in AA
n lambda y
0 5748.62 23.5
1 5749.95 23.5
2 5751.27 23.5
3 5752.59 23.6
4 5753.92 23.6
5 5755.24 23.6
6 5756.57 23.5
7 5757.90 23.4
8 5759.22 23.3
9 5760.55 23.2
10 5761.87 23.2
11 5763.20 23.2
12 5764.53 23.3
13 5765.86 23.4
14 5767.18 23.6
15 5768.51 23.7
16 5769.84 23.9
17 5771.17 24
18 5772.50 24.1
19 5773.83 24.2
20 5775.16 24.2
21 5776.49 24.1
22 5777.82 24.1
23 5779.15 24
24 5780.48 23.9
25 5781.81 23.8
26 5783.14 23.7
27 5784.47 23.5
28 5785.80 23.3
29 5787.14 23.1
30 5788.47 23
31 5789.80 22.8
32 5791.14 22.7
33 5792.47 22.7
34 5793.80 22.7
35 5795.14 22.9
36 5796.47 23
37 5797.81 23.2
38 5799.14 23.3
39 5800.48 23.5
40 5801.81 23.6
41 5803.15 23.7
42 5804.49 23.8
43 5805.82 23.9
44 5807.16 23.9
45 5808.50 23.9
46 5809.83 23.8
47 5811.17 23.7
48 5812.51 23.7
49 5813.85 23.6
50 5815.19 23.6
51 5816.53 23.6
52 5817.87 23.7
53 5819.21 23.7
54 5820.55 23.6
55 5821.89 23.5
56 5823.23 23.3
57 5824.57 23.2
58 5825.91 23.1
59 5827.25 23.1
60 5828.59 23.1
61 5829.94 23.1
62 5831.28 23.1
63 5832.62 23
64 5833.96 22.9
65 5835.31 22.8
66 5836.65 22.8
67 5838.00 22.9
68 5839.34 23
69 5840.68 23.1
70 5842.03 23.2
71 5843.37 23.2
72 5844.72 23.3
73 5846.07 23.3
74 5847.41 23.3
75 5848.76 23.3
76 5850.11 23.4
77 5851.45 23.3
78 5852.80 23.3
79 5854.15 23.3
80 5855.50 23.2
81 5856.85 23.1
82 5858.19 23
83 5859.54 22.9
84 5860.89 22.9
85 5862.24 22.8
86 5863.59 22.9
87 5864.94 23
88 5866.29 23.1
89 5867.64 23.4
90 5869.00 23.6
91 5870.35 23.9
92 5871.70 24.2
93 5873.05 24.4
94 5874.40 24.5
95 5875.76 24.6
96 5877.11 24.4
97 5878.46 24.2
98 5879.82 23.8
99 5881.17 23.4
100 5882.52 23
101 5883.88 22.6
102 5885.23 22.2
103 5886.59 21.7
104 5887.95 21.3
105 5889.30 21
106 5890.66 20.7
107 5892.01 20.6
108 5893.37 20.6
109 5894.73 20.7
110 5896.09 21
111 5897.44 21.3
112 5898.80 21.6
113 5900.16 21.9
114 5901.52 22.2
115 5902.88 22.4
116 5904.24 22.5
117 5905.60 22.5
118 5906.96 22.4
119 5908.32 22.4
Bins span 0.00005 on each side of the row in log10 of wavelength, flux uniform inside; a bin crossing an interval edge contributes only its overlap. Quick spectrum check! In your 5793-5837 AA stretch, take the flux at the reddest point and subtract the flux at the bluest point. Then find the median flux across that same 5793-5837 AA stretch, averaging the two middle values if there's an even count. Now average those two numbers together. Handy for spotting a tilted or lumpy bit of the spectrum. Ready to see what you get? 11.8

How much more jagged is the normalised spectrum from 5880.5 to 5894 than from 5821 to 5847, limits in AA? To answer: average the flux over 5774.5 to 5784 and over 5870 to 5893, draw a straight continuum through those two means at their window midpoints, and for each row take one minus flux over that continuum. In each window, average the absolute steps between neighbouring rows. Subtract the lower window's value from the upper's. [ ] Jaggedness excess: 0.010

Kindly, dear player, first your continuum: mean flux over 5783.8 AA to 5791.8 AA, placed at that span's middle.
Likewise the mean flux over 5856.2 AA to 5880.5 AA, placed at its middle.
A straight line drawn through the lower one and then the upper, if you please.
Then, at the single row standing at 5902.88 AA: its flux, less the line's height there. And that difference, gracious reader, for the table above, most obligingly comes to -1.4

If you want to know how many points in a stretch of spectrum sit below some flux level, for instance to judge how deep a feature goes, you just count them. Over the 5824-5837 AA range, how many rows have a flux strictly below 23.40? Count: 10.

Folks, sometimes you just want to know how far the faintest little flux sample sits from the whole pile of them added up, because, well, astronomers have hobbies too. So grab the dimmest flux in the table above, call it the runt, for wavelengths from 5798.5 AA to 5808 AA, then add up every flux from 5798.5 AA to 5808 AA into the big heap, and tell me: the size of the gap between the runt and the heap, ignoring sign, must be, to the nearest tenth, 142.4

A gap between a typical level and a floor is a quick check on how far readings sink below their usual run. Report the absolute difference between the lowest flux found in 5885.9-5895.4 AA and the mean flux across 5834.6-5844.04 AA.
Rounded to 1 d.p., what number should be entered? 2.4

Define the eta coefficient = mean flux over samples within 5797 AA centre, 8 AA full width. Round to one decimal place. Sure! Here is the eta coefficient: 23.1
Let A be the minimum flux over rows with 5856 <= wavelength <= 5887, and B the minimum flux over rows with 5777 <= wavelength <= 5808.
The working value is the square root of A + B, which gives 6.66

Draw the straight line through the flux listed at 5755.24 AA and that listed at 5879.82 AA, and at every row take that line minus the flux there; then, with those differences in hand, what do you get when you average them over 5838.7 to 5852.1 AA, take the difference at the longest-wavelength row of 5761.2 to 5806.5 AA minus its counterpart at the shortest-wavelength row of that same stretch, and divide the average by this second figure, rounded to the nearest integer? -1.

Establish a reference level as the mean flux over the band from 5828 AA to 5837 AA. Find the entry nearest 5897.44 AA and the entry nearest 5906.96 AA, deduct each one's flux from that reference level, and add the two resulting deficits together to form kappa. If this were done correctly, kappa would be 2.2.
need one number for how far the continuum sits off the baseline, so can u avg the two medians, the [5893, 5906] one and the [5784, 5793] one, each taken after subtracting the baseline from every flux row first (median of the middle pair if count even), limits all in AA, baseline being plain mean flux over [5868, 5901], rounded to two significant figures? -0.18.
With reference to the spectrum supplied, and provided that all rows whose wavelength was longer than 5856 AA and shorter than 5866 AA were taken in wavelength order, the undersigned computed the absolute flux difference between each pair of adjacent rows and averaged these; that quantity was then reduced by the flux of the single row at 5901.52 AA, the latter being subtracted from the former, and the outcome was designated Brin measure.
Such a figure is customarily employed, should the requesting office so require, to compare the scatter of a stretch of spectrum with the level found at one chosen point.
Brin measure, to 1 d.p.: -22.1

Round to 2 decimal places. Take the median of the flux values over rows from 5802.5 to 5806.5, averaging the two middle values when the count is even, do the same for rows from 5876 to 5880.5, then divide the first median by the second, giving 0.98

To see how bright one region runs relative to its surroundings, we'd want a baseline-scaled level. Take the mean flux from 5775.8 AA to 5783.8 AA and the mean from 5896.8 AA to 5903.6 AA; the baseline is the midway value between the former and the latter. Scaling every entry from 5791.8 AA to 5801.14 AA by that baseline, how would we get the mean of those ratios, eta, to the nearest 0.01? 1.01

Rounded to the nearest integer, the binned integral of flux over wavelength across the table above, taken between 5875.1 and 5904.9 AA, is 661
